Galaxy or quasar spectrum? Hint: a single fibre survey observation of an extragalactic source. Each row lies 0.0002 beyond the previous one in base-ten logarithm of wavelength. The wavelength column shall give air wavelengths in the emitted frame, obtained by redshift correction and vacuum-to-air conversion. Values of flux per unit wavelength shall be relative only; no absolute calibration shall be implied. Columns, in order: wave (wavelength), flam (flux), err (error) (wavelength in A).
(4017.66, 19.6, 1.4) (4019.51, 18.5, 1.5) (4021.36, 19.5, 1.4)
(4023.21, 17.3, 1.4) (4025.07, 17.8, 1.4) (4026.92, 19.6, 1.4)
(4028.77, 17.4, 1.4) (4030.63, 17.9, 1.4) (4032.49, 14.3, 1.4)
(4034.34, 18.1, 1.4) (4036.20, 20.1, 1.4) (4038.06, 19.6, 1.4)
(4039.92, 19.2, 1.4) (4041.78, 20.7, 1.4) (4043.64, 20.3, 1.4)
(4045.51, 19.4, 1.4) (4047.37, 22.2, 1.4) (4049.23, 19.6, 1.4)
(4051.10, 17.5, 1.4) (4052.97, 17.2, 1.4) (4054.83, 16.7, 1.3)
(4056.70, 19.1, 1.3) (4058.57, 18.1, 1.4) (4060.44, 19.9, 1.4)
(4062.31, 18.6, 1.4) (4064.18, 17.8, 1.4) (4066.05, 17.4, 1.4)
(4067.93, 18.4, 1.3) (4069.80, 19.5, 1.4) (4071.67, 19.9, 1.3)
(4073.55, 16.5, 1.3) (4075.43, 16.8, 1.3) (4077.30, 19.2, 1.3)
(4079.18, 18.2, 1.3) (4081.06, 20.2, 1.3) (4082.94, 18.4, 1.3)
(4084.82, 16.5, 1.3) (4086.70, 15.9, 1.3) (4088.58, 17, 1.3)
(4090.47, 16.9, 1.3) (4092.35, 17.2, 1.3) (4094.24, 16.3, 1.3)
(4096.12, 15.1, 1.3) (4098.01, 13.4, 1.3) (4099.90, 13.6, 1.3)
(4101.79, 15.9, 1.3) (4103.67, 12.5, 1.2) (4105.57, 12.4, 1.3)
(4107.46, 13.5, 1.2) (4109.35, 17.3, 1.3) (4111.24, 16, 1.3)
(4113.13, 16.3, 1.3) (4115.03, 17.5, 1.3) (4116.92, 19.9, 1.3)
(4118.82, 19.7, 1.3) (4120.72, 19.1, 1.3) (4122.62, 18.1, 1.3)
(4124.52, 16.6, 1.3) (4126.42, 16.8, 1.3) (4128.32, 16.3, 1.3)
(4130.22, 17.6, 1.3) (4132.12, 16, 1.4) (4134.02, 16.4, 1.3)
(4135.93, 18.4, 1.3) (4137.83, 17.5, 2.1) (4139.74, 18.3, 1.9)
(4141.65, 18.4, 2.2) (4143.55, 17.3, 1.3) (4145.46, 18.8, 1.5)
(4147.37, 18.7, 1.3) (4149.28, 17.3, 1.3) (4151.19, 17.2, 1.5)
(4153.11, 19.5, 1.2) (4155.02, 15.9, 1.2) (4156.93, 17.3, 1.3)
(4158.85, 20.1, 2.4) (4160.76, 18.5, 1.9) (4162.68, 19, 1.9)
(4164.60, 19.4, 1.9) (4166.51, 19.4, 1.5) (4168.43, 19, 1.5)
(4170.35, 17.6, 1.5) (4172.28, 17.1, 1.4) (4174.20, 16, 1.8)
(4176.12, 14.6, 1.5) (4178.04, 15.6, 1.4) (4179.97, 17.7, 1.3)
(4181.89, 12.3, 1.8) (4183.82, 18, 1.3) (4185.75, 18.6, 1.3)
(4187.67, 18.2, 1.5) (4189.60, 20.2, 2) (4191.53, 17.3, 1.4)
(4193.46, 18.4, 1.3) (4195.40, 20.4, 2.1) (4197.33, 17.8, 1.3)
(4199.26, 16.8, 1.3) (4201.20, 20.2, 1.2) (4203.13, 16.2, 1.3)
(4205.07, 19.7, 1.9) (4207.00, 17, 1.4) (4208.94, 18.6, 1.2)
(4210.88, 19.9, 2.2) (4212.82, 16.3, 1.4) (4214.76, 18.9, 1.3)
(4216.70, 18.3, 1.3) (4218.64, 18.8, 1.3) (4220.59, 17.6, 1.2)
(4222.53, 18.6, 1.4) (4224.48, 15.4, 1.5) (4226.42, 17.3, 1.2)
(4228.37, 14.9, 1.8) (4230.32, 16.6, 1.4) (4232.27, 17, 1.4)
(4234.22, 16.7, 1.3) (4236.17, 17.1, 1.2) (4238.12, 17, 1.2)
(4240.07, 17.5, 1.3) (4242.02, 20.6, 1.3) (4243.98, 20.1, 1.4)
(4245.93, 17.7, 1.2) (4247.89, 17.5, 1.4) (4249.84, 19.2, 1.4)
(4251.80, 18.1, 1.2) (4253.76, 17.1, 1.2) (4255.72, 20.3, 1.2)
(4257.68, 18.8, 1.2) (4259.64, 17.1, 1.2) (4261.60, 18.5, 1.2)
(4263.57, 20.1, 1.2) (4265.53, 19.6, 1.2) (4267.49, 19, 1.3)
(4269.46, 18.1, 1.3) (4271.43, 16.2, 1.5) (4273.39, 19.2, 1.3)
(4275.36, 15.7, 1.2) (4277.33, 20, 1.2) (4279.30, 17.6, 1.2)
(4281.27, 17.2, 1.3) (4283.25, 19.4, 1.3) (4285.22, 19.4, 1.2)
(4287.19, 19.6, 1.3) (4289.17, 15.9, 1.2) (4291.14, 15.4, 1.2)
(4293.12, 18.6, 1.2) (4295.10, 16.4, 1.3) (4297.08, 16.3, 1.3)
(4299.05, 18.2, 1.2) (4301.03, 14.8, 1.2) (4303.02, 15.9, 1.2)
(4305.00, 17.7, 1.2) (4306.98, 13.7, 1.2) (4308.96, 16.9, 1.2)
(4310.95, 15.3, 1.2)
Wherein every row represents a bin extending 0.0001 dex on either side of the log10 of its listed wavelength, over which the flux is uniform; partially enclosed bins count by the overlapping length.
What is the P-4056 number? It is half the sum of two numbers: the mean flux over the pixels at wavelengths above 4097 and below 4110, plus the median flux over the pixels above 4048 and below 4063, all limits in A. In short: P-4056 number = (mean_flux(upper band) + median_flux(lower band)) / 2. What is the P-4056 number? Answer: 16.2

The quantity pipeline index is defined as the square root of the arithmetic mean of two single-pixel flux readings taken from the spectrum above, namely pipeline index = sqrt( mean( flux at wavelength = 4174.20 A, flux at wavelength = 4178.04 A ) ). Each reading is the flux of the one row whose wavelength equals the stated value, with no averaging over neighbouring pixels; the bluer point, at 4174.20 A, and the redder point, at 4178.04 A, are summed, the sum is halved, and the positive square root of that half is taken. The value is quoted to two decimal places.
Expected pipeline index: 3.97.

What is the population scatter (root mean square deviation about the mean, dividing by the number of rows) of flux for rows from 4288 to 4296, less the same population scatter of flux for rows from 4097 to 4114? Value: -0.50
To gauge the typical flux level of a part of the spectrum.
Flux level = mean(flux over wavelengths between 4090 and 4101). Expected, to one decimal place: 15.4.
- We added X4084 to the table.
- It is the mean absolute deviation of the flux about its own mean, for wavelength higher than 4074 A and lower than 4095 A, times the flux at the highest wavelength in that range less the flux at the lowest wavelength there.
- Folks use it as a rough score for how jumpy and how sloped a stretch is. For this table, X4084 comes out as -1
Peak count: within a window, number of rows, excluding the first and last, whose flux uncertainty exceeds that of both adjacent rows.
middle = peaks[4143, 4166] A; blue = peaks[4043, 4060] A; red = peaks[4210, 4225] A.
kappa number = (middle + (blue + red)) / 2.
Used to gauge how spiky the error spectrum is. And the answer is 1.5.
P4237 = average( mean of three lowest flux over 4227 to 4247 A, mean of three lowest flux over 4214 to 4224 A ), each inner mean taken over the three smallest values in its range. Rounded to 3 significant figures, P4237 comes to 17.1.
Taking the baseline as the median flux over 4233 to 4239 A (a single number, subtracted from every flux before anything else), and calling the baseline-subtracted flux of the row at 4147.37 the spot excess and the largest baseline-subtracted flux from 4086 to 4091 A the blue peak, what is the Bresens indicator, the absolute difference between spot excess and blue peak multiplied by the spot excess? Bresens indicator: 2.9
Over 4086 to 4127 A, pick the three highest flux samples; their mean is 19.6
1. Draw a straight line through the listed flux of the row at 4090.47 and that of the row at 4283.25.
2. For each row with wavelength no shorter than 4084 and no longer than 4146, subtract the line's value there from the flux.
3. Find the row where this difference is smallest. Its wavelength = 4105.57 A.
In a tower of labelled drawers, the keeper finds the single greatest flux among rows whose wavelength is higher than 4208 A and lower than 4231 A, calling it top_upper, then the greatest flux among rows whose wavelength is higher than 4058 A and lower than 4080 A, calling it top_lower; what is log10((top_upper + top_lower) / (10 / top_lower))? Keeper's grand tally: 1.90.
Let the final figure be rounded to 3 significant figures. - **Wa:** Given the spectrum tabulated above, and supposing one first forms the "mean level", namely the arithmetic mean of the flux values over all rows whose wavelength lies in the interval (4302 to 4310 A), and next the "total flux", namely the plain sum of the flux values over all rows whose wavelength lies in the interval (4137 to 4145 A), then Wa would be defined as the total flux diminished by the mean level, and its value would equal 55.5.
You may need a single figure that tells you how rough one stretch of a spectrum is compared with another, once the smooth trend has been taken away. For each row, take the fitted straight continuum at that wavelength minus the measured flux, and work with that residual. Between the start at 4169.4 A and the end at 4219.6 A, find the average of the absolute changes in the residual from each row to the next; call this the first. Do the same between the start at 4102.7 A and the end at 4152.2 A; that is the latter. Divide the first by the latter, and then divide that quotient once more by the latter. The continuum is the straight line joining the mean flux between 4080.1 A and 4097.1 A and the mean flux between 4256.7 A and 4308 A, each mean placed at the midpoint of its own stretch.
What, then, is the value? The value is 2.1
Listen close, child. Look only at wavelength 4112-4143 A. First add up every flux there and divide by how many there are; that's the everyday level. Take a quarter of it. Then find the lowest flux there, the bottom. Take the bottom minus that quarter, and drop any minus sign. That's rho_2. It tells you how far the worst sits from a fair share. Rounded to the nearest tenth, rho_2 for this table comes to 11.6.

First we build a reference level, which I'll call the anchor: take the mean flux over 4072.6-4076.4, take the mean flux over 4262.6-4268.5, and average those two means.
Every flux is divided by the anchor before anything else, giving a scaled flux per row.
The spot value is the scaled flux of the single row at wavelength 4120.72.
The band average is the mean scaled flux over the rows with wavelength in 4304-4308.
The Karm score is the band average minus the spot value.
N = -0.19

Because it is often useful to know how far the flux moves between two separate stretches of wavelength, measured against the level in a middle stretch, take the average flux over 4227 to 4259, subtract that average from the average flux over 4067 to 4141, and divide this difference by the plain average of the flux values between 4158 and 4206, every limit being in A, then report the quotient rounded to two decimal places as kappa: -0.05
